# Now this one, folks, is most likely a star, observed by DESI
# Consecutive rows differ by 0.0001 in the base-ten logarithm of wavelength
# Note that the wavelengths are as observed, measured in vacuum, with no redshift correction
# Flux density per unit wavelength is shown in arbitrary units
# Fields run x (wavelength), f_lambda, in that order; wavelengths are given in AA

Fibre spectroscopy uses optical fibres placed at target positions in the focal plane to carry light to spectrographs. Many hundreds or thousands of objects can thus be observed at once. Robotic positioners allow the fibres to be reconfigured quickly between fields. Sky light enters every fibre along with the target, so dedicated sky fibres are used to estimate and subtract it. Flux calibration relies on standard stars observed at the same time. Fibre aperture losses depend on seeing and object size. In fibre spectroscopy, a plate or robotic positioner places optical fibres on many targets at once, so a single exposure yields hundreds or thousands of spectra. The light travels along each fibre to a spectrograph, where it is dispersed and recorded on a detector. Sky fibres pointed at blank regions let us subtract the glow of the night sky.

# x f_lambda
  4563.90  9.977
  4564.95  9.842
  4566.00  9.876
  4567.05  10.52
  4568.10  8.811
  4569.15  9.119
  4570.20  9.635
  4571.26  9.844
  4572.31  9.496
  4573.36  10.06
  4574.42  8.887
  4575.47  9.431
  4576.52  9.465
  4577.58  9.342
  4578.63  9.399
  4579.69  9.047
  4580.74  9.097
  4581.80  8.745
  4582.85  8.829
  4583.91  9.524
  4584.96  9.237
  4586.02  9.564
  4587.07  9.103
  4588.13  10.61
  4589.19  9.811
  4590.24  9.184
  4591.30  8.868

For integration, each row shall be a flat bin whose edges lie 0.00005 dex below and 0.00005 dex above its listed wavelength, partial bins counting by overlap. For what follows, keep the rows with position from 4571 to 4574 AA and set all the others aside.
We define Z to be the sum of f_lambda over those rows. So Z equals 29.4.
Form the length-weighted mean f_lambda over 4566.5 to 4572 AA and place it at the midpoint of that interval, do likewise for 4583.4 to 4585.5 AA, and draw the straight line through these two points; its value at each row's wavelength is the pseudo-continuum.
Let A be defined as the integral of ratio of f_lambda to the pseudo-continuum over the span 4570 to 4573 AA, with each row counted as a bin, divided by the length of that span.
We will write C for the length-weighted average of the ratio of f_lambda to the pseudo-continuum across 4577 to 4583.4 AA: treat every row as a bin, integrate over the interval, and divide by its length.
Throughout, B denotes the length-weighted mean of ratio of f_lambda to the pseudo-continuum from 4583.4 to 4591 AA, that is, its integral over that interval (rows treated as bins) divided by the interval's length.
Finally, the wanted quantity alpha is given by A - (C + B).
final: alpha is -0.97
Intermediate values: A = 1.01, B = 1.02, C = 0.960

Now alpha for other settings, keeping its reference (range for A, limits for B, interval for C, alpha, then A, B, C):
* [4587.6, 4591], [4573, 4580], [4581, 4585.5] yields -0.90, 1.05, 0.99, 0.966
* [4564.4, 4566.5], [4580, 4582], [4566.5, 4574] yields -0.93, 1.02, 0.95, 1.006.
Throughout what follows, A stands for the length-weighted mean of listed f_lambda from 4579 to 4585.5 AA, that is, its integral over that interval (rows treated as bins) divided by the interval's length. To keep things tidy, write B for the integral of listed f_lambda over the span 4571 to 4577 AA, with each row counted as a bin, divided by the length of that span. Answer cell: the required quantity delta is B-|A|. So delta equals 0.4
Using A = 9.08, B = 9.53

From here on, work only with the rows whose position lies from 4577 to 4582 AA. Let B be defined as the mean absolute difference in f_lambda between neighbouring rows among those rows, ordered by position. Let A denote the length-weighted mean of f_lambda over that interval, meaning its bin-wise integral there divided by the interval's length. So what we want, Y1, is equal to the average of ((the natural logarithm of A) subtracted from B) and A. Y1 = 3.56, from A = 9.14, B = 0.20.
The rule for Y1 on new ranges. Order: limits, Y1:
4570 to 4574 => 3.91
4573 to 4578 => 3.82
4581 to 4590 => 3.88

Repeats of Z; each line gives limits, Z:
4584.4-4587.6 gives 27.9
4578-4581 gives 27.5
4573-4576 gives 28.4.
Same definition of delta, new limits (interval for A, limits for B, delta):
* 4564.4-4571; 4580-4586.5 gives -0.5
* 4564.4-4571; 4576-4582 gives -0.5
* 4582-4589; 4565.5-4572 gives 0.2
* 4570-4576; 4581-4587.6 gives -0.4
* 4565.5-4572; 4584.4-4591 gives -0.1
